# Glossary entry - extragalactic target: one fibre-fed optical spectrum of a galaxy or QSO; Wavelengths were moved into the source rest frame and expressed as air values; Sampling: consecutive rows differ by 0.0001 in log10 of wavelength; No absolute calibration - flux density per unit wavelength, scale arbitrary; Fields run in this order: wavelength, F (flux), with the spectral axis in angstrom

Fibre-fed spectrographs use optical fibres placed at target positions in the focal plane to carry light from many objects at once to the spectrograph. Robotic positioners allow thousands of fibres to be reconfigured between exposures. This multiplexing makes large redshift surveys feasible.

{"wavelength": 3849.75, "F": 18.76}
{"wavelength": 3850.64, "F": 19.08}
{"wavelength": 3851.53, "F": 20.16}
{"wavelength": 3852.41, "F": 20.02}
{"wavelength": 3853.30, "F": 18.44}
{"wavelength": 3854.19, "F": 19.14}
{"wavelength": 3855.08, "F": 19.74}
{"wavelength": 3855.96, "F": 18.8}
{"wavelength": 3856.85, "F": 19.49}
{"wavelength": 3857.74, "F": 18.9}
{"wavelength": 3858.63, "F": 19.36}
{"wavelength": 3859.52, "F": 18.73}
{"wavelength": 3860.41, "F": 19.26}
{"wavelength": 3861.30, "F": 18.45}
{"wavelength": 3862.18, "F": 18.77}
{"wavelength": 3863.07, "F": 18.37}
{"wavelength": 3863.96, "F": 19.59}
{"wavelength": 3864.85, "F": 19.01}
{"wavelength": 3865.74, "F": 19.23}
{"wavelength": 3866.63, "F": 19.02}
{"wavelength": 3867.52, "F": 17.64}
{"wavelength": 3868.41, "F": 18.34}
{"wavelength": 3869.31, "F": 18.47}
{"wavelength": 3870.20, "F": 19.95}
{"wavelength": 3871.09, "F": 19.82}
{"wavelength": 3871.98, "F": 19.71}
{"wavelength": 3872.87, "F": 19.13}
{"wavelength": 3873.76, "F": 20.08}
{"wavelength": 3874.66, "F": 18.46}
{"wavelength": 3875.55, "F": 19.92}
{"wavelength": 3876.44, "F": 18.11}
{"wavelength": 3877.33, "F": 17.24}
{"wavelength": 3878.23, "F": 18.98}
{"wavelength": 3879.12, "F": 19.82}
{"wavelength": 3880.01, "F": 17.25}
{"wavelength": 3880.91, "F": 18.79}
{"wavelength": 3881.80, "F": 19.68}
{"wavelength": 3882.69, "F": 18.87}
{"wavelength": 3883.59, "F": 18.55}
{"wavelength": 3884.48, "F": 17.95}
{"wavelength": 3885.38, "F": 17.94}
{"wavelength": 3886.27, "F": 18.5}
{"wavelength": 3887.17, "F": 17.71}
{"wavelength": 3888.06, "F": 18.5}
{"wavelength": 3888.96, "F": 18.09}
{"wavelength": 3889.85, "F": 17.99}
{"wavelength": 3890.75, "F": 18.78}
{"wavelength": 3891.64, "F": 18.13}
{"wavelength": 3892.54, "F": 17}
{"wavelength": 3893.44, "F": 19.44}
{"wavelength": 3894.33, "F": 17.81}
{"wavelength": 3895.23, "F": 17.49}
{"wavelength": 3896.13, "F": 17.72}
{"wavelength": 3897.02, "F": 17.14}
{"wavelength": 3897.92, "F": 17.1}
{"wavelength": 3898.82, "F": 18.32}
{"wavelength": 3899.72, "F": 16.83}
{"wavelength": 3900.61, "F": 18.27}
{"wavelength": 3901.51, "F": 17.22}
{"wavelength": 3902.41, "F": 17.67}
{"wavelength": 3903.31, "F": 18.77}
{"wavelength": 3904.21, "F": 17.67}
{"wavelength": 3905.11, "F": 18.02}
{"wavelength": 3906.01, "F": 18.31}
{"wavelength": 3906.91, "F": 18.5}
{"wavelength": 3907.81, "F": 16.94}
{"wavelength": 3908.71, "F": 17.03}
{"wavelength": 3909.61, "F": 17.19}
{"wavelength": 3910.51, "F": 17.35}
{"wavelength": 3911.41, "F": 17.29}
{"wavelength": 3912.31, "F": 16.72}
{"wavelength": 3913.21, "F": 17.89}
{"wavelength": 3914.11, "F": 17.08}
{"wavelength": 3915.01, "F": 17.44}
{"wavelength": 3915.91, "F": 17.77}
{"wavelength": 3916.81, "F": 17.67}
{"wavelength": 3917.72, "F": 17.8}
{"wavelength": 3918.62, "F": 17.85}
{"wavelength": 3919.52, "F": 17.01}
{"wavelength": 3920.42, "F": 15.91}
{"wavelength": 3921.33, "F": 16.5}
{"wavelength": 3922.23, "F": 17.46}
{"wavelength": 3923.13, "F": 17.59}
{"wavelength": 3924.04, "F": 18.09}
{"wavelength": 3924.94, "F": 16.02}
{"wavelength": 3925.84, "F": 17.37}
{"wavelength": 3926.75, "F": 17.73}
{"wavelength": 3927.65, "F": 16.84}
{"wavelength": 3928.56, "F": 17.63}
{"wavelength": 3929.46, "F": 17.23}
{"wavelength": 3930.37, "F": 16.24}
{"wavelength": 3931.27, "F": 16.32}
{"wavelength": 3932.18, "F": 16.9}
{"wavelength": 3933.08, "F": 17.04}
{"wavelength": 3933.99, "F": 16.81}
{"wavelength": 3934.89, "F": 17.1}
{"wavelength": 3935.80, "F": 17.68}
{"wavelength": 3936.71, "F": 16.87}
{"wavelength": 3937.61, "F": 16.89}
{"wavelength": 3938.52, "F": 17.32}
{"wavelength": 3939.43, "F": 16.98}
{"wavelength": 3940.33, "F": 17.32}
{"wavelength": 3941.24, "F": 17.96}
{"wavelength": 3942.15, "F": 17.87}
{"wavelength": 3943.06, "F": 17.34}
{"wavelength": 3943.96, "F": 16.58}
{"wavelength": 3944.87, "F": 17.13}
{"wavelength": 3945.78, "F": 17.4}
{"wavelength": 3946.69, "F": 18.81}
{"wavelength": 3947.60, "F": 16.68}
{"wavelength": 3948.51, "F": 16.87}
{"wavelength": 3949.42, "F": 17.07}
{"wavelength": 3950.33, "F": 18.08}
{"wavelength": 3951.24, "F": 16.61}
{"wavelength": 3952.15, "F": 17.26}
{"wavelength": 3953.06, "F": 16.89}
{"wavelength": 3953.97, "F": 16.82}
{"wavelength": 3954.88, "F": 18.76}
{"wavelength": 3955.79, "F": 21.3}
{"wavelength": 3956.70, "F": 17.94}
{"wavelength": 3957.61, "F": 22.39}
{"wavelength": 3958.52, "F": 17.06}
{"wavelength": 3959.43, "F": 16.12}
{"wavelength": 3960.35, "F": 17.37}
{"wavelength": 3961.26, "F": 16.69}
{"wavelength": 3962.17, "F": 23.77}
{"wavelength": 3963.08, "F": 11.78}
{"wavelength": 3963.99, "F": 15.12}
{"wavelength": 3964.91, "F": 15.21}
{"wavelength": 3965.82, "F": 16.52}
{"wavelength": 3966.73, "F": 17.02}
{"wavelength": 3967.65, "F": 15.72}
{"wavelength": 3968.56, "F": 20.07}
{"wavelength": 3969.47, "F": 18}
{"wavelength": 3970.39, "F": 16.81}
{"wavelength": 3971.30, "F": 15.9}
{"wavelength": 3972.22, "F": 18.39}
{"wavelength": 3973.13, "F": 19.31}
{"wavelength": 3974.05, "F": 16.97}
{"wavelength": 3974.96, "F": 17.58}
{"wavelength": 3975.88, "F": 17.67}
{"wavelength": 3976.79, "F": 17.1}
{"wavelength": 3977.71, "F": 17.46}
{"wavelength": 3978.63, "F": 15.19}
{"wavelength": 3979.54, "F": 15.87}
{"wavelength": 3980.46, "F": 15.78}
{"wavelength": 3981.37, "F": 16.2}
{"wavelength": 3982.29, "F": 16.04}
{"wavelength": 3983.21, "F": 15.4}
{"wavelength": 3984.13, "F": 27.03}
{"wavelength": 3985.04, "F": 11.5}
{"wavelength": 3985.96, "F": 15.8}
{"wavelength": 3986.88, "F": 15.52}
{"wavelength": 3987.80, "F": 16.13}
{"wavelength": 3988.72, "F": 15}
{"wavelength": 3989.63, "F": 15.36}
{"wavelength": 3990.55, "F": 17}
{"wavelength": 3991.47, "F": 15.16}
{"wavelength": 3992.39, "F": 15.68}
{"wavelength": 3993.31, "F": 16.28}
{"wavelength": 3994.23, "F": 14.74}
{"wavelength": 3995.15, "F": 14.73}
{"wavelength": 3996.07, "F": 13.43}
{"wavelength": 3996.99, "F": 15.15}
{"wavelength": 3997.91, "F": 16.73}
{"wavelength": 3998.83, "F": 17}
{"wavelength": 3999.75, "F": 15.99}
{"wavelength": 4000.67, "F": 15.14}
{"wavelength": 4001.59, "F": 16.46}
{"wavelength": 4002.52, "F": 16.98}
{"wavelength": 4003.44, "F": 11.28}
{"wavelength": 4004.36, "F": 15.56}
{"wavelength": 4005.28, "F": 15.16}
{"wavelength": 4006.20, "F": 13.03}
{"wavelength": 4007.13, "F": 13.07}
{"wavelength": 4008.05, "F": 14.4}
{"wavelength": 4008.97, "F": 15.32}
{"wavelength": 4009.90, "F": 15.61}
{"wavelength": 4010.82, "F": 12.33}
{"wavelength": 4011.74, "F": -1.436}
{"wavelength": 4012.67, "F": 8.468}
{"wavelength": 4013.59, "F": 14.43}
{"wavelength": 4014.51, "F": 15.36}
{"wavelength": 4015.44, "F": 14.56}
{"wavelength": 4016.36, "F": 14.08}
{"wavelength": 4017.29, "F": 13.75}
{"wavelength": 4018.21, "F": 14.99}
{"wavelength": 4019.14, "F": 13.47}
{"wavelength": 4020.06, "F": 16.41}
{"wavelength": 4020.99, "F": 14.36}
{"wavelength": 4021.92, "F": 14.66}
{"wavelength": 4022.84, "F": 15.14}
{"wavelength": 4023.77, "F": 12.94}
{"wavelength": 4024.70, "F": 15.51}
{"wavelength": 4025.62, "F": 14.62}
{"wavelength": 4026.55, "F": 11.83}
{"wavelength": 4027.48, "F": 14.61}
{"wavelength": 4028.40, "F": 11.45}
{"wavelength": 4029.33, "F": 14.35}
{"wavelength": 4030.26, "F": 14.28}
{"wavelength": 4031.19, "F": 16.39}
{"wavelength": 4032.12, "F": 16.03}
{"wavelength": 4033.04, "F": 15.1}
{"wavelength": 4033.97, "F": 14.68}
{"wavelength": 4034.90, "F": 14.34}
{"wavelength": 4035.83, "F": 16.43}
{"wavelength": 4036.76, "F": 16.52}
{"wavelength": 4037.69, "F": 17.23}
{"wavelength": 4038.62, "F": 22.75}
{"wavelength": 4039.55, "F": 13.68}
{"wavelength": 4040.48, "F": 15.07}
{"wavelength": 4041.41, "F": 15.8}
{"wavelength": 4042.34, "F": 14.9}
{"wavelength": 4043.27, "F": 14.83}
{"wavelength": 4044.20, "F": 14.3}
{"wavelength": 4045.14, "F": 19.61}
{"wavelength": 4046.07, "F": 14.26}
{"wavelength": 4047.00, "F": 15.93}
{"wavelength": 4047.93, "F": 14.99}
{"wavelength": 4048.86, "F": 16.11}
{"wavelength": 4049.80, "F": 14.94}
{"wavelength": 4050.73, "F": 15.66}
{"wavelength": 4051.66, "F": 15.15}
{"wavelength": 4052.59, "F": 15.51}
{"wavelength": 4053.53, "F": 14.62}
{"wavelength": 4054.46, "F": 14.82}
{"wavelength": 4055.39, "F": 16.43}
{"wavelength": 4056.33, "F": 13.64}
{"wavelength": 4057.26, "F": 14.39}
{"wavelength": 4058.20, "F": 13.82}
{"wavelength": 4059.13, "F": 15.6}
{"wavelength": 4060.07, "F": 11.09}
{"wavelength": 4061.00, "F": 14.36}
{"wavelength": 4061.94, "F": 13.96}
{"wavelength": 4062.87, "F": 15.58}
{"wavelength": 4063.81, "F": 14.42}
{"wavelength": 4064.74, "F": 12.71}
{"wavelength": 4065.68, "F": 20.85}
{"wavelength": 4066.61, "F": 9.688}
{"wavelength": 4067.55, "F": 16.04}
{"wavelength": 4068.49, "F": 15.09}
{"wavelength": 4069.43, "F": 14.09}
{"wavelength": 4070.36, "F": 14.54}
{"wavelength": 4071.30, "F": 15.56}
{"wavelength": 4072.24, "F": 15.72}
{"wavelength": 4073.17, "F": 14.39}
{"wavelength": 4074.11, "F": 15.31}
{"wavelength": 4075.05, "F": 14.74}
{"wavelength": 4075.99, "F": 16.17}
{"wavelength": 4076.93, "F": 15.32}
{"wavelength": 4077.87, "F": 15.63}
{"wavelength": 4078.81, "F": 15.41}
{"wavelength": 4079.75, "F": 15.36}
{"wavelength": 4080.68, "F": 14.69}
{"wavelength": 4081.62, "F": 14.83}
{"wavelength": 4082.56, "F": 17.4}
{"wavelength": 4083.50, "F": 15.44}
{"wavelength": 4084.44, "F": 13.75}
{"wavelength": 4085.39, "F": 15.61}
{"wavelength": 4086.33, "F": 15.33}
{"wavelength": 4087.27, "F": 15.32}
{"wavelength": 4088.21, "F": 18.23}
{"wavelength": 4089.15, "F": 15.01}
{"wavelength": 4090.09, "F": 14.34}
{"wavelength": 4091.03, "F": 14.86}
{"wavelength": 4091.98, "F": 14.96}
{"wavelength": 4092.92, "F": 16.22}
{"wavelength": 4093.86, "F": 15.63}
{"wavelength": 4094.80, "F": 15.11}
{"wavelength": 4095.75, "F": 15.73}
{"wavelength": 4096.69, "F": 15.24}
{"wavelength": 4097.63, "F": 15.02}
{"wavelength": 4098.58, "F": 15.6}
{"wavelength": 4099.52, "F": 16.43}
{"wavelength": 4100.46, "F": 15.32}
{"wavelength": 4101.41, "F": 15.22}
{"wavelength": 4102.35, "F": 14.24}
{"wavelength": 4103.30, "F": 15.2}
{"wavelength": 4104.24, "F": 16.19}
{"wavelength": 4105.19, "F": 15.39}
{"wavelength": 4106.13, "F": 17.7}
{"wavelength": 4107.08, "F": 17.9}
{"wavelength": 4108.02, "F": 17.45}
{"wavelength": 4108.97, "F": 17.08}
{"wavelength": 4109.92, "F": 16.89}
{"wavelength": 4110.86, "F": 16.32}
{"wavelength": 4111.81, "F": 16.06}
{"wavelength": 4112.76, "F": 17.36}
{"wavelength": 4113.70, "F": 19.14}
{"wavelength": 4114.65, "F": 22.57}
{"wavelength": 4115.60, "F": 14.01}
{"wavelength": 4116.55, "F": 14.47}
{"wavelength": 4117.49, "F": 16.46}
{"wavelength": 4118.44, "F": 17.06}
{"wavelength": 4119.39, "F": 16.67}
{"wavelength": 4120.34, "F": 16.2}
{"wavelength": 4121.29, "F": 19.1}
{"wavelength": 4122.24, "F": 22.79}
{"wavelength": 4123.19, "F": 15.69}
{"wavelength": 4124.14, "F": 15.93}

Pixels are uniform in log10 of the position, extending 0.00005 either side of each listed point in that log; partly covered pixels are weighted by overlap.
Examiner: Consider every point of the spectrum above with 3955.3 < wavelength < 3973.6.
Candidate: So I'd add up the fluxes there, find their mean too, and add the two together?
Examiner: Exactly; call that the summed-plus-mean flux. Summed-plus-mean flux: 370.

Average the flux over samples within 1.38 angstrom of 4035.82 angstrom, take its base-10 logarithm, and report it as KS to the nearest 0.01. 1.20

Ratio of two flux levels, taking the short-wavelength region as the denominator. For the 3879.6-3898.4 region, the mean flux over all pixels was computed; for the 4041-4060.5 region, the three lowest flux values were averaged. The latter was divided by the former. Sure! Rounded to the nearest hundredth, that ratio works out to 0.71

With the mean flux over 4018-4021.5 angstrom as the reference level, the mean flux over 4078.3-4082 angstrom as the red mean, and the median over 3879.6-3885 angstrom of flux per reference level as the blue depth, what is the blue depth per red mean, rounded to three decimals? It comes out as 0.084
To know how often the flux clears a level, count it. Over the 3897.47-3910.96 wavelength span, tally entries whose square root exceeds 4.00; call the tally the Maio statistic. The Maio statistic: 15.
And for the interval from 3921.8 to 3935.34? 15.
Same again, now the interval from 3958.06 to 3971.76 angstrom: 10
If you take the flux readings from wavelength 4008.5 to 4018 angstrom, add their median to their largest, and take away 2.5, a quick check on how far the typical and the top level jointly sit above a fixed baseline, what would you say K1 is 27.4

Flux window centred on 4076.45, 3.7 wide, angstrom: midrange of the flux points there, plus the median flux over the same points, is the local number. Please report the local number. 31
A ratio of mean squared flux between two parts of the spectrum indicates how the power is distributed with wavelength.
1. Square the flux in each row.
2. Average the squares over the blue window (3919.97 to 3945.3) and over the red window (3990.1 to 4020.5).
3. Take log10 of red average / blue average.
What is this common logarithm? -0.14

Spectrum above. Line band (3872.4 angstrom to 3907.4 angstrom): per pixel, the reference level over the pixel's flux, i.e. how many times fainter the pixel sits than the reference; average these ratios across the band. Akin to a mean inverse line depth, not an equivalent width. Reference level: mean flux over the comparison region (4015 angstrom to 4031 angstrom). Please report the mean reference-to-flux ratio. 0.78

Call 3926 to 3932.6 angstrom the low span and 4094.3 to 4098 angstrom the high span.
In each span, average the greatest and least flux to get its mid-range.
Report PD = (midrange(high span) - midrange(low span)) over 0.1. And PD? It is -16.1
